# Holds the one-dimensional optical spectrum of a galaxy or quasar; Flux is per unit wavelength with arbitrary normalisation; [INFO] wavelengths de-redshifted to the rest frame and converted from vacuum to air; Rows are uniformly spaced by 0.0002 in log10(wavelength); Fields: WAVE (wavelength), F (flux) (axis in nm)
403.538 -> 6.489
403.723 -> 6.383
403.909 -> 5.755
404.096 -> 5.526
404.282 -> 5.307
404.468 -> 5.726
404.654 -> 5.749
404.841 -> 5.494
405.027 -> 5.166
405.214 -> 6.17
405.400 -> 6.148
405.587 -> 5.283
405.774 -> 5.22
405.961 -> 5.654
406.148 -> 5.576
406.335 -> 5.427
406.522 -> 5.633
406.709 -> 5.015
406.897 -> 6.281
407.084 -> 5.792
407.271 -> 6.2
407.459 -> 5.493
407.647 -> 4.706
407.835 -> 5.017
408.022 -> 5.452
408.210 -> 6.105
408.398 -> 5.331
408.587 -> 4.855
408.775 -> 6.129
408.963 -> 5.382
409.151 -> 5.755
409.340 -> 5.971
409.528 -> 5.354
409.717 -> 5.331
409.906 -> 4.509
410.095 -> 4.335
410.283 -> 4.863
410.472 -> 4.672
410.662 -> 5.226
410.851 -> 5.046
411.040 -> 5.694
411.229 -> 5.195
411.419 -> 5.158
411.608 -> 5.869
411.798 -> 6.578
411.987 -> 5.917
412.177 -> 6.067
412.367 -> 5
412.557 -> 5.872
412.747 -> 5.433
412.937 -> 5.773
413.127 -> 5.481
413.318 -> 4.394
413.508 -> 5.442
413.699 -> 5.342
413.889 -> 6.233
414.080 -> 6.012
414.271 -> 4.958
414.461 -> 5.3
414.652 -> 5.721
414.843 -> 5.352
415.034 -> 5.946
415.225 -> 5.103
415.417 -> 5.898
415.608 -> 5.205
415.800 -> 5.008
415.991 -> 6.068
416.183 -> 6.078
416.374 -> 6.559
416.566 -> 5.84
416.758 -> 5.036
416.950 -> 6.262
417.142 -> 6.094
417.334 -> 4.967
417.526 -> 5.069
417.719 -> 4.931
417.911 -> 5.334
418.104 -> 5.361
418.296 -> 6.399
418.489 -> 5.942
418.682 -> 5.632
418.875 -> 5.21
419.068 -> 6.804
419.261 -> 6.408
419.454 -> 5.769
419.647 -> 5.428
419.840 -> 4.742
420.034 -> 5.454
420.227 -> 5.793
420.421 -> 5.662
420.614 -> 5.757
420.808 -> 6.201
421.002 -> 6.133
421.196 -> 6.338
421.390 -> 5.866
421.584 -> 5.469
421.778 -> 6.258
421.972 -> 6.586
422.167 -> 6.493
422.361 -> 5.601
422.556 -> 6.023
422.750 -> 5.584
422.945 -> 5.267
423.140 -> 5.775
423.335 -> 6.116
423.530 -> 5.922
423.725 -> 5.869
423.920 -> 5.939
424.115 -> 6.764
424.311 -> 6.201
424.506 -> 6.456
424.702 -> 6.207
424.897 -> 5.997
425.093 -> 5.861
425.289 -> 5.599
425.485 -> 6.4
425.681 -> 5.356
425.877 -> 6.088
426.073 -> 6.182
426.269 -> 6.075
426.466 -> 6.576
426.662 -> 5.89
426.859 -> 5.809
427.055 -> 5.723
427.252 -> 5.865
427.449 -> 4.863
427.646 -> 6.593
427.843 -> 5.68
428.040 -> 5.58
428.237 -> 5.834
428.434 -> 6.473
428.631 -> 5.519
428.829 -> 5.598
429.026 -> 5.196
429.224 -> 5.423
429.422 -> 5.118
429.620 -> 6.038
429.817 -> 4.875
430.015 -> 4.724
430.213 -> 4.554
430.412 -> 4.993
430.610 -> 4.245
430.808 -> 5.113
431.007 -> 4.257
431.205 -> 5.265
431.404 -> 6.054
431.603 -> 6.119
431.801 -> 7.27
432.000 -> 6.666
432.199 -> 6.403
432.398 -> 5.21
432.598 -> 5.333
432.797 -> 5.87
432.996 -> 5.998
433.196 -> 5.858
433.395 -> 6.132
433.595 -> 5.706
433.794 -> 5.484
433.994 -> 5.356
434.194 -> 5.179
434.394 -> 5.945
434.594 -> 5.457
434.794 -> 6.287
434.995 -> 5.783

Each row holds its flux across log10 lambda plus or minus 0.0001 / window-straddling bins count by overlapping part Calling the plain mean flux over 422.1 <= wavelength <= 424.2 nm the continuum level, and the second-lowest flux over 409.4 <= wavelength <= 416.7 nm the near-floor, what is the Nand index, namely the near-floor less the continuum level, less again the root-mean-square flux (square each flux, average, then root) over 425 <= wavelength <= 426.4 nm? -7.5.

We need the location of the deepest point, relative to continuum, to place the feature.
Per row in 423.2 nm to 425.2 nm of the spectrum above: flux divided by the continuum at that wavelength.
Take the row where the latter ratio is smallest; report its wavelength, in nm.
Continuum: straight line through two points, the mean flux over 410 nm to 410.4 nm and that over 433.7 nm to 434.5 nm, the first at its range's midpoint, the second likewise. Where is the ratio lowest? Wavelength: 425.093 nm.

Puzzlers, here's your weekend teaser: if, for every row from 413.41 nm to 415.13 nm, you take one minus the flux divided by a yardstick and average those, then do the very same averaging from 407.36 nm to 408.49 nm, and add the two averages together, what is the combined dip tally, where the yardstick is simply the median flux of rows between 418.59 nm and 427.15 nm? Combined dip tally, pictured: 0.15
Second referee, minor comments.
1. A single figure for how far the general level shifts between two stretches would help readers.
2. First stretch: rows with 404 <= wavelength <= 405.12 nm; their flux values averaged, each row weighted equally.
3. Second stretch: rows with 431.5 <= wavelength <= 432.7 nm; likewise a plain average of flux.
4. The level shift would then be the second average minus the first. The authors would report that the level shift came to 0.67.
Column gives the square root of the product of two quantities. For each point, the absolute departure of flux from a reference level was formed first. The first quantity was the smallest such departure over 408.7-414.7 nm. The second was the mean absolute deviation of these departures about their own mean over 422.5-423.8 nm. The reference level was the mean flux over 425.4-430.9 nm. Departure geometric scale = 0.11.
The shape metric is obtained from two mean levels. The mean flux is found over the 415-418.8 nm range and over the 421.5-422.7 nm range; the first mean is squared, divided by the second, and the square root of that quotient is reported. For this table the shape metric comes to 2.29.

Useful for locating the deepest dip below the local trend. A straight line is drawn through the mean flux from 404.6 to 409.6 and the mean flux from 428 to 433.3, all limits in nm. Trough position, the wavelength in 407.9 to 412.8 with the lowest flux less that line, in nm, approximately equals 410.095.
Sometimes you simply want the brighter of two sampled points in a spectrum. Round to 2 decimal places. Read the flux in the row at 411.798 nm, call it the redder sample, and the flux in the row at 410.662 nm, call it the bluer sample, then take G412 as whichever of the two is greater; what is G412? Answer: 6.58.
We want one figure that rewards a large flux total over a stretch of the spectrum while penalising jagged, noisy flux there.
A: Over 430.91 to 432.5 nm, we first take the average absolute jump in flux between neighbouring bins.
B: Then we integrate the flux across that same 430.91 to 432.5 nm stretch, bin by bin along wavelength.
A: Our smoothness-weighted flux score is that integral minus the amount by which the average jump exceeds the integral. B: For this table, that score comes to 18.1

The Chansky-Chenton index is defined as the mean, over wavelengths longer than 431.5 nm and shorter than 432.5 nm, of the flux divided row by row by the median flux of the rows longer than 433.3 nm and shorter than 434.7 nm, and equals 1.15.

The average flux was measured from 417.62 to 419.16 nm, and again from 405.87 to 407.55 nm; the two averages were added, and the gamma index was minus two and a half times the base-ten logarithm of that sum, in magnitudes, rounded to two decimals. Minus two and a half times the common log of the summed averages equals -2.64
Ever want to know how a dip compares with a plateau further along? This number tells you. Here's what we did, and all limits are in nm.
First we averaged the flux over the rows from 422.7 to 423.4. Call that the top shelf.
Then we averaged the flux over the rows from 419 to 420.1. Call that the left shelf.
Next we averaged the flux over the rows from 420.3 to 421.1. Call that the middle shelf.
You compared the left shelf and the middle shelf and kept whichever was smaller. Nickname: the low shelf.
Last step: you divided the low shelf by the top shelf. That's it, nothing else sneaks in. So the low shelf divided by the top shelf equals 1.01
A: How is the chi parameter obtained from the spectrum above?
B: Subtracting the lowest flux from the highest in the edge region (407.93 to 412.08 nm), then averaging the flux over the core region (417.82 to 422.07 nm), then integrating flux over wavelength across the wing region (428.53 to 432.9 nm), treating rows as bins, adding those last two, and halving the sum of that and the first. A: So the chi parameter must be 15.9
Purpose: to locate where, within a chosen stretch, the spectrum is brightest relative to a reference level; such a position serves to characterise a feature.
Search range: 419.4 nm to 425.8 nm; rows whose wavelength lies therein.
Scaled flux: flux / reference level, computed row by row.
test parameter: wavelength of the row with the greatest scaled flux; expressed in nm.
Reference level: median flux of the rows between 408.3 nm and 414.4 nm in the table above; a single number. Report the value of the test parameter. 424.115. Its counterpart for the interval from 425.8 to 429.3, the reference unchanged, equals 427.646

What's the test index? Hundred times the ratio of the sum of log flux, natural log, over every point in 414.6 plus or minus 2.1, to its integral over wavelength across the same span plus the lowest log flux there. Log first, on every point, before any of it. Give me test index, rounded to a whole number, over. 435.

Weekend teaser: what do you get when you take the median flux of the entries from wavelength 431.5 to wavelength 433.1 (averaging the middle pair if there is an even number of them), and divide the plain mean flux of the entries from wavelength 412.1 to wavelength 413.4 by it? 0.90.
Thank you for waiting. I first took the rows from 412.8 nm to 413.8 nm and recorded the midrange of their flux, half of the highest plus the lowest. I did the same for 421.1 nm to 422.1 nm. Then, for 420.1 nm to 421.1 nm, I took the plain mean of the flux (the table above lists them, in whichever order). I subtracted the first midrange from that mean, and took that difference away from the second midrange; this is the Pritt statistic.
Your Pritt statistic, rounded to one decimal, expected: 5.2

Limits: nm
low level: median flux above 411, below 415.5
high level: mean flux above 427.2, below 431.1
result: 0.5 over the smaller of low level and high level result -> 0.094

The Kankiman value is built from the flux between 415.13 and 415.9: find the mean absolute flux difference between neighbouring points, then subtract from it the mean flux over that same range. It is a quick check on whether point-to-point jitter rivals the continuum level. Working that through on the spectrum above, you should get -4.74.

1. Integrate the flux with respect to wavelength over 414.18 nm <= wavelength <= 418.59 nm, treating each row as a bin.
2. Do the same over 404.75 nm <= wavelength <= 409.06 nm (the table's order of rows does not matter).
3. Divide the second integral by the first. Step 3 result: 0.97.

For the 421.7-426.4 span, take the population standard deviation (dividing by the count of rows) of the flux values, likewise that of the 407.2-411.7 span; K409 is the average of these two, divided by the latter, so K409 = 0.86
